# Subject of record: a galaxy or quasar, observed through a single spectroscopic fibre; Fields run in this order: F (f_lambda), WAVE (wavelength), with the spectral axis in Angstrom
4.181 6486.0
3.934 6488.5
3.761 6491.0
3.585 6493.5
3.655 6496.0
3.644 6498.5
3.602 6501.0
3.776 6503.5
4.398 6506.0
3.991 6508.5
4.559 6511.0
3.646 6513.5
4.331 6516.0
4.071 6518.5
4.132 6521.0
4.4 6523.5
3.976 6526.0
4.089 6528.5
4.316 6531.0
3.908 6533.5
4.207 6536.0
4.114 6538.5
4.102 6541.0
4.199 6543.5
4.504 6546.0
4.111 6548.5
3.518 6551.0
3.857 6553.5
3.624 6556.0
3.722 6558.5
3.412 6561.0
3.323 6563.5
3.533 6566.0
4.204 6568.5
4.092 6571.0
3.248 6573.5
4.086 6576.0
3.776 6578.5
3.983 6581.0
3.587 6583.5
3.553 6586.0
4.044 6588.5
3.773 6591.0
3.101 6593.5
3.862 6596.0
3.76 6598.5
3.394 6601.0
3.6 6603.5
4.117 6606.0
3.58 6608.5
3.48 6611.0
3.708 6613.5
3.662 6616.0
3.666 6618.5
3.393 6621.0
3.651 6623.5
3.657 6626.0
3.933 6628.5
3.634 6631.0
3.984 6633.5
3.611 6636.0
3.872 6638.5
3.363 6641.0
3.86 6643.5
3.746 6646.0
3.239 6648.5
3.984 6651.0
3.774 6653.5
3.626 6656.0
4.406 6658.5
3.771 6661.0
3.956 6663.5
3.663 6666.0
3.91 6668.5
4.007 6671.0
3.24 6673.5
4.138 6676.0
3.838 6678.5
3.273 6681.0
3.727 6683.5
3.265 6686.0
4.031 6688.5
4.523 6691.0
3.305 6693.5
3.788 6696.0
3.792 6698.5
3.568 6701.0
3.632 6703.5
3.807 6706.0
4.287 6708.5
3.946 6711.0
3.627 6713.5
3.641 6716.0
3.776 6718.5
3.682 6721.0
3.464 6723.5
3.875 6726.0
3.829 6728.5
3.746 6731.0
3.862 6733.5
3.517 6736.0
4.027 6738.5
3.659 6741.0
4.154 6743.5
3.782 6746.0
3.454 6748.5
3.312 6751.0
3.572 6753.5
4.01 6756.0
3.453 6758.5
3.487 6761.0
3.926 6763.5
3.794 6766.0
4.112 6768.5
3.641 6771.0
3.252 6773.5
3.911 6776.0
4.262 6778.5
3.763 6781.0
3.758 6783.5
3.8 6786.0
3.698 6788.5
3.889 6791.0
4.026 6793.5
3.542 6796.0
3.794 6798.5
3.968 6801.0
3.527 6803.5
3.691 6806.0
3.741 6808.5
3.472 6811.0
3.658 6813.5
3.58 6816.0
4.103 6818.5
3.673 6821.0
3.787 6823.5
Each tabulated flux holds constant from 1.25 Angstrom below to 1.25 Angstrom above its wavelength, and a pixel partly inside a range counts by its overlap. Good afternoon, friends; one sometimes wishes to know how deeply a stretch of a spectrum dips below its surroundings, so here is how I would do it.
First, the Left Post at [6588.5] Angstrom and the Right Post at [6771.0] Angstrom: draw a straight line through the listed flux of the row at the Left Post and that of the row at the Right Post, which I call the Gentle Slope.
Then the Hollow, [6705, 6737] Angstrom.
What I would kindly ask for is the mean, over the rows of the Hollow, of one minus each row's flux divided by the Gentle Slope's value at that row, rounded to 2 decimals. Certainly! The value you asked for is -0.01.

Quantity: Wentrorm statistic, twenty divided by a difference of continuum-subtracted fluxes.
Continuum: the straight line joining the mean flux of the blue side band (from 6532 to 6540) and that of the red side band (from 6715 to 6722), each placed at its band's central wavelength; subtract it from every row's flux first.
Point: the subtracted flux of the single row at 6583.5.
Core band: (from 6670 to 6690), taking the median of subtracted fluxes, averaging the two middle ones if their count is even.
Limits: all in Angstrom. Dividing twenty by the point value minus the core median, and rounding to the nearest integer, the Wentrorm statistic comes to -50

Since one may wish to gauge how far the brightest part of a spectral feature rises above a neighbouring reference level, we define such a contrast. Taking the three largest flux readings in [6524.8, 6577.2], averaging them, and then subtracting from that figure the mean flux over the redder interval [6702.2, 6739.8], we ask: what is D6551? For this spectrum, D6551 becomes 0.56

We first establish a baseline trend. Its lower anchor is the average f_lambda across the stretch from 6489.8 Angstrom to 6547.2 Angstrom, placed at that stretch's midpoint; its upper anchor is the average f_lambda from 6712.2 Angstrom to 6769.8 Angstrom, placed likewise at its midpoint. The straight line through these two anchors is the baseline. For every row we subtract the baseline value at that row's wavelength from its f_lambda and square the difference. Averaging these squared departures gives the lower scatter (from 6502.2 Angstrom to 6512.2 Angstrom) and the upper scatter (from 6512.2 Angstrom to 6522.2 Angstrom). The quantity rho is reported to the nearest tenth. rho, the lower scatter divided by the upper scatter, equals 1.8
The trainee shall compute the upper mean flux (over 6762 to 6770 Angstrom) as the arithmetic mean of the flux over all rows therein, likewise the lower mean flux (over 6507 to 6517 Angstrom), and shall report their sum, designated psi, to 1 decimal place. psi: 8.1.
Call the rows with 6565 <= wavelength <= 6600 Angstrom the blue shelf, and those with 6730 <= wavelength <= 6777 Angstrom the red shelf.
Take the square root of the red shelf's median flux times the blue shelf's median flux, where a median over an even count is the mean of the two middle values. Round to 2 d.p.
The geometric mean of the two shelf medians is 3.76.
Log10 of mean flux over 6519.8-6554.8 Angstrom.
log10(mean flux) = 0.613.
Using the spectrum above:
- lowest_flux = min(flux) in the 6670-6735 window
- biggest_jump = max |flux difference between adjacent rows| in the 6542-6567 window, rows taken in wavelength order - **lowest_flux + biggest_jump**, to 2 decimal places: 3.83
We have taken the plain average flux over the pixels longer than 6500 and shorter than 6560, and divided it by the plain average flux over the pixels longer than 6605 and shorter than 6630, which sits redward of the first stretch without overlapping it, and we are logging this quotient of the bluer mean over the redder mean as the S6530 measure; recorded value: 1.10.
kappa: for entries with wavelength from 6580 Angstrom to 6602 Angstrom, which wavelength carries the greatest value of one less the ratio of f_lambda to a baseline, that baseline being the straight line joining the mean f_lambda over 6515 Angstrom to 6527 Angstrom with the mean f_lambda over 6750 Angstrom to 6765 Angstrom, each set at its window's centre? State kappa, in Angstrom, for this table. 6593.5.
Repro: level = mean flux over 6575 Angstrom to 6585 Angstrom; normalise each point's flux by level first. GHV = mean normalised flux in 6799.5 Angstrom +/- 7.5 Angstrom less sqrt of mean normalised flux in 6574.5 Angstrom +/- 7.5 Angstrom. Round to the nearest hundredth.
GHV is -0.03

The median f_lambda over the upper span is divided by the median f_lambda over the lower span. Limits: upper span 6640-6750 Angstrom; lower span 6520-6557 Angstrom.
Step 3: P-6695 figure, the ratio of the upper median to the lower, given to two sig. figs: 0.92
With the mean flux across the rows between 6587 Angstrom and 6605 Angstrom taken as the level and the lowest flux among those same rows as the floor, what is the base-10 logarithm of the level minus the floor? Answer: -0.26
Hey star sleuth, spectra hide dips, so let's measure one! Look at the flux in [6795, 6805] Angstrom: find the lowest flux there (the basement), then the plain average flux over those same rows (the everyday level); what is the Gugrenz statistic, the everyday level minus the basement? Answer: 0.18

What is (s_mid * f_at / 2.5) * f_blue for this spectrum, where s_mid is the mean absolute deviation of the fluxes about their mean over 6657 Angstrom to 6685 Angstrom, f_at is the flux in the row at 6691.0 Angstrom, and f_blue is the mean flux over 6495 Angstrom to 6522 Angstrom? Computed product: 1.8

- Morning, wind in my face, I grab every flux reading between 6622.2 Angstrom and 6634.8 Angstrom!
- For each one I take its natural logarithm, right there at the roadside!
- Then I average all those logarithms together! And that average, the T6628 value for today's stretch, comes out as 1.33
